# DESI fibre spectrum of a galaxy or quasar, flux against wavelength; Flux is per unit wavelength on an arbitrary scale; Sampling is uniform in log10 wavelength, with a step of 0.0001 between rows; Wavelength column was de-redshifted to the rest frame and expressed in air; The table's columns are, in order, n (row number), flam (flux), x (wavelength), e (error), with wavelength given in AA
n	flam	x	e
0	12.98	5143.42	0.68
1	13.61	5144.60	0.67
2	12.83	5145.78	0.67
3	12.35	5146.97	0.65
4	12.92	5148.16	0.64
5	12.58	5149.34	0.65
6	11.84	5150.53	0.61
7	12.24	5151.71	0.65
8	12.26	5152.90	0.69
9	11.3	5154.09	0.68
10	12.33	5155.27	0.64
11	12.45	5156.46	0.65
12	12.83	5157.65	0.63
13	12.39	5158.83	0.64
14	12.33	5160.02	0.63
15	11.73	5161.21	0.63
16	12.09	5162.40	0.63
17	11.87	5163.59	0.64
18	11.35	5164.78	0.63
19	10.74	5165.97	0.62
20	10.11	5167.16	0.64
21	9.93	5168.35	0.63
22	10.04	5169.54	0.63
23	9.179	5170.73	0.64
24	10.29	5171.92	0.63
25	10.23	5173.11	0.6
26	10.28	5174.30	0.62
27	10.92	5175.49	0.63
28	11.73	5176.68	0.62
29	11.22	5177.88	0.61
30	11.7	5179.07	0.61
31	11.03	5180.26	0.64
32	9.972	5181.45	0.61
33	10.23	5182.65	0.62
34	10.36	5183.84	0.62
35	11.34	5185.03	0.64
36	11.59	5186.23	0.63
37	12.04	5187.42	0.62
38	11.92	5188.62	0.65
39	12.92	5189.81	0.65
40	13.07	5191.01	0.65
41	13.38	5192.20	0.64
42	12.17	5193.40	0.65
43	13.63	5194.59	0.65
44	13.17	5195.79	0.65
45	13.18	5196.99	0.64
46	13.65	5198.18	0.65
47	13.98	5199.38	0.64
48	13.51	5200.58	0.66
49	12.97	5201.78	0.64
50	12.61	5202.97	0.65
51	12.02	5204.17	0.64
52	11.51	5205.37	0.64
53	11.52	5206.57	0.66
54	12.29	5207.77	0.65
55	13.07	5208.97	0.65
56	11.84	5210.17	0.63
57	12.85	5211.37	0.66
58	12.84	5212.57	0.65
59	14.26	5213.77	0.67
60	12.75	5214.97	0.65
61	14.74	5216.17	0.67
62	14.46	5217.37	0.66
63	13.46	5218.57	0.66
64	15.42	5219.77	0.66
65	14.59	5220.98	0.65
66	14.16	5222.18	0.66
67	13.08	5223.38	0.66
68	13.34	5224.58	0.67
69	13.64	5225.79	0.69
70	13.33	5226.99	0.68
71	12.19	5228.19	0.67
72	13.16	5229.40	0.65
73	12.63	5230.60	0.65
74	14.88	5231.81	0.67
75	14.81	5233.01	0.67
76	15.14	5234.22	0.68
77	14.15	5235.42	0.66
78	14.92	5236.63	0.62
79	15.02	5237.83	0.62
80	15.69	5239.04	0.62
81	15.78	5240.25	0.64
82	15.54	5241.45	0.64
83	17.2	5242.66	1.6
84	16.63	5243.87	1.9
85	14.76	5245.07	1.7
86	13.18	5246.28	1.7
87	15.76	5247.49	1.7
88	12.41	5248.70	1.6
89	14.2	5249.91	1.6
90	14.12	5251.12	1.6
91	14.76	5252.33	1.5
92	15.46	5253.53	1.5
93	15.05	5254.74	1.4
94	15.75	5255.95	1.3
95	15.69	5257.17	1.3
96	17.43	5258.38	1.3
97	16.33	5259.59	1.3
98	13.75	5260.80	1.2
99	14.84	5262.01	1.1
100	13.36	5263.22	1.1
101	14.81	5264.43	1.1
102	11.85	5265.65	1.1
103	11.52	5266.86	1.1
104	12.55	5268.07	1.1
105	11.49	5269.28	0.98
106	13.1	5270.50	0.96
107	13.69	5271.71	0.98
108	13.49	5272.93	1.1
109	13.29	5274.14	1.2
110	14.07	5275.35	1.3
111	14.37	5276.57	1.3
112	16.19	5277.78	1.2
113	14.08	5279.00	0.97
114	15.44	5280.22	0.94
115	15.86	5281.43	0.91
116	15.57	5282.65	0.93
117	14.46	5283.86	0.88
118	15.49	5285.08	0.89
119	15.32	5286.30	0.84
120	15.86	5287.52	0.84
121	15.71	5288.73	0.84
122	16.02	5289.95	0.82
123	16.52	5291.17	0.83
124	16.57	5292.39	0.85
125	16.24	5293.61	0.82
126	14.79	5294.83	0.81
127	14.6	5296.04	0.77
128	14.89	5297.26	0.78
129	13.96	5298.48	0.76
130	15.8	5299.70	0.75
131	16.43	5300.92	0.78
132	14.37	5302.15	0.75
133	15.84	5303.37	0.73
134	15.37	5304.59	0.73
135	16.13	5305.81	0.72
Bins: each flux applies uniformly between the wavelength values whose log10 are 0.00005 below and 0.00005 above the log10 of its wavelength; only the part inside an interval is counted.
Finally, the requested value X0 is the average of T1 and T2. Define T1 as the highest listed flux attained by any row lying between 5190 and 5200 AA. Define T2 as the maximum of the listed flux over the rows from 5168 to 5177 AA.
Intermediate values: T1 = 13.98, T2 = 11.73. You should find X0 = 12.9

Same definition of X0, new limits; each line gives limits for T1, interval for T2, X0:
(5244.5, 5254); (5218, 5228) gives 15.6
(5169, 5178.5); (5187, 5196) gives 12.7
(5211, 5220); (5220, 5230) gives 15.0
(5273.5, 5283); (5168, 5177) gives 14.0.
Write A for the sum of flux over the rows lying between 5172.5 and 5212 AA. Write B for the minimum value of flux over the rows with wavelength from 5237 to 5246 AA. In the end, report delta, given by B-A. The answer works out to -383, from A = 398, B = 14.76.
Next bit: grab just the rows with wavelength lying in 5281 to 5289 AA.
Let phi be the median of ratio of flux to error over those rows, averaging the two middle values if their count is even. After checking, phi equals 17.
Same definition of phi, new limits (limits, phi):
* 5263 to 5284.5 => 13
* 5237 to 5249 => 10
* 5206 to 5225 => 20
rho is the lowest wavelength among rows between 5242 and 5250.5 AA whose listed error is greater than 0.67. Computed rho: 5242.66 AA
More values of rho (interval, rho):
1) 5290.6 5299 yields 5291.17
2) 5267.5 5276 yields 5268.07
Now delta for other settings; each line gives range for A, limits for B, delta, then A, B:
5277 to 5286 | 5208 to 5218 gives -95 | 107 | 11.84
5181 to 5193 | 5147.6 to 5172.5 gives -108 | 117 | 9.179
